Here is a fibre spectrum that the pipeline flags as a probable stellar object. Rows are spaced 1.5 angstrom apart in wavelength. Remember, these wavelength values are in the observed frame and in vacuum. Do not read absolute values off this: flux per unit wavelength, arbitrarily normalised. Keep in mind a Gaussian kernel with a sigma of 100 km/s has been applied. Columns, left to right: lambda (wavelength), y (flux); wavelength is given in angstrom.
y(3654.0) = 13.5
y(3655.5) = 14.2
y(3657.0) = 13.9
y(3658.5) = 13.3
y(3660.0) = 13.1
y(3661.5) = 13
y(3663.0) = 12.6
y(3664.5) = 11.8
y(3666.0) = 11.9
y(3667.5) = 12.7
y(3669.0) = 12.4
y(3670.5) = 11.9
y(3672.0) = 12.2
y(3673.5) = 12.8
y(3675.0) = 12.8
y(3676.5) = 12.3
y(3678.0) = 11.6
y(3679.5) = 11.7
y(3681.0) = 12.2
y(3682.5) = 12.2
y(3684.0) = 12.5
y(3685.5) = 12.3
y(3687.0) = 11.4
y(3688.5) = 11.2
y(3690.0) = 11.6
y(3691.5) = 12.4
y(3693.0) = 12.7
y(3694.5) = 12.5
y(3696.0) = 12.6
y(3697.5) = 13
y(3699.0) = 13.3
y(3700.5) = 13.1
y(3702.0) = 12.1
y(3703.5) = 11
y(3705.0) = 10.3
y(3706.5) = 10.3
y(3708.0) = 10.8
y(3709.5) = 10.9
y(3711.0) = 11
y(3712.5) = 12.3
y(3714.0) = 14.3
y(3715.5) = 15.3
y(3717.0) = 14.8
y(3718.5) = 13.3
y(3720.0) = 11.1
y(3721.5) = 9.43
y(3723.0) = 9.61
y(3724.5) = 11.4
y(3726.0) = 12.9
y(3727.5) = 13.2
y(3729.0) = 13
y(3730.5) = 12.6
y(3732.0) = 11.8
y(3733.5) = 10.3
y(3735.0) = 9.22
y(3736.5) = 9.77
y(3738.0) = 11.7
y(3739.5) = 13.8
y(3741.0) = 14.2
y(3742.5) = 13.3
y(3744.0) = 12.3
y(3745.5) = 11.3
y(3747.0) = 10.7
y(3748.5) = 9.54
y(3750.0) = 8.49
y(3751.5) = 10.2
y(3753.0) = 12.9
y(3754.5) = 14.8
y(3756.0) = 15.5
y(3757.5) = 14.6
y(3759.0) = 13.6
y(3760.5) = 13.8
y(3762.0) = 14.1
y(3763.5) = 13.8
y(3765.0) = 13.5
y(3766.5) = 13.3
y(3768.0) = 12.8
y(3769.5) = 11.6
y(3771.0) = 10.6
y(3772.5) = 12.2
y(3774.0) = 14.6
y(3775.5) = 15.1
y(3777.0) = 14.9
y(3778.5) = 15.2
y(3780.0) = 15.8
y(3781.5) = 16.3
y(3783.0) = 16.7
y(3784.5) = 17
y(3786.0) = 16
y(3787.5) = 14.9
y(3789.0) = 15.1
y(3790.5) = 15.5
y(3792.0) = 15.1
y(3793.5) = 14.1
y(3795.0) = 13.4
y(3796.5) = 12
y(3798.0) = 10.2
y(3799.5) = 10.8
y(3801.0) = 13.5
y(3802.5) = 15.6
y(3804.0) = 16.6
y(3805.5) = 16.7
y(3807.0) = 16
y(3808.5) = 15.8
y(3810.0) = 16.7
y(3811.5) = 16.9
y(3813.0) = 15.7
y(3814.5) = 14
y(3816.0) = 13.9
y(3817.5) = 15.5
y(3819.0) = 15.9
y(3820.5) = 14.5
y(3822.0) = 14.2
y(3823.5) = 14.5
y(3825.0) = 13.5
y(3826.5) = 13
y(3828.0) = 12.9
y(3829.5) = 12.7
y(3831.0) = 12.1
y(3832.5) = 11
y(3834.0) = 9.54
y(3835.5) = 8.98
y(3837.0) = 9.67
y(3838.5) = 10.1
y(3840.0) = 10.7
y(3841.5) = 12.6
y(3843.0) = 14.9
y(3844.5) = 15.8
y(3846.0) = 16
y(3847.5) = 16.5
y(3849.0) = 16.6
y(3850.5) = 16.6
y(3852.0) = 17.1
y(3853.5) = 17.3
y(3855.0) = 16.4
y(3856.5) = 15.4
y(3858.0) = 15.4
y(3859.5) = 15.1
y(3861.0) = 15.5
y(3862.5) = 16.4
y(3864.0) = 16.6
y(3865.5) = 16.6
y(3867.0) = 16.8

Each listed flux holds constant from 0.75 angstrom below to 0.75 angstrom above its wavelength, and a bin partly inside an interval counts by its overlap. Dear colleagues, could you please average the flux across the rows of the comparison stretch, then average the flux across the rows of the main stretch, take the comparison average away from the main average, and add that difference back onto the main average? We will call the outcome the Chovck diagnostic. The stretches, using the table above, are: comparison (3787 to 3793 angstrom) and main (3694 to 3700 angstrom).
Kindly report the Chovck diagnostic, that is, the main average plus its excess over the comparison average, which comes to 10.6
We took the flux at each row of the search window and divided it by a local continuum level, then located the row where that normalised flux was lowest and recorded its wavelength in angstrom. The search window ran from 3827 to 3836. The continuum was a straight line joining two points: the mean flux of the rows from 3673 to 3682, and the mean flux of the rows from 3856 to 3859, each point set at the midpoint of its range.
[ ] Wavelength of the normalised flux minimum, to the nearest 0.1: 3835.5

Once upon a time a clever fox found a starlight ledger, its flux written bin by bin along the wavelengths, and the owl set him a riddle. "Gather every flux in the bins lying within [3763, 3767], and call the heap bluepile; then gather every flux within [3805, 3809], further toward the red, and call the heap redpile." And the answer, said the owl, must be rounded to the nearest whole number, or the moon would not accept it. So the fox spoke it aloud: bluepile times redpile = 1969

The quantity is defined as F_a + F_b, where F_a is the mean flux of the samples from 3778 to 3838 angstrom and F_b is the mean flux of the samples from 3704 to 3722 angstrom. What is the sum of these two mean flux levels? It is 26.2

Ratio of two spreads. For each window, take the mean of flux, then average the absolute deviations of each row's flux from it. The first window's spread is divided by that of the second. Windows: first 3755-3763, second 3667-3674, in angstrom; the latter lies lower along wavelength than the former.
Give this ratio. 2.1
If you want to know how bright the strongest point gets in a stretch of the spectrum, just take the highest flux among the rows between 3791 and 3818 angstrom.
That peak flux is 16.9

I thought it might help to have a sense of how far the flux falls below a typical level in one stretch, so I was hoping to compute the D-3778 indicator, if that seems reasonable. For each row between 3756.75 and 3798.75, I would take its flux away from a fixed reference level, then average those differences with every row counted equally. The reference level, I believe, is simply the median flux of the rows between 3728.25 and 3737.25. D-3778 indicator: -3.1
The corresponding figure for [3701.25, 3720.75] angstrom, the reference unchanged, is -1.1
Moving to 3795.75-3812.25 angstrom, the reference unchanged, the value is -3.6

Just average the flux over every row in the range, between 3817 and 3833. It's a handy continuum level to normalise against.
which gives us 13.6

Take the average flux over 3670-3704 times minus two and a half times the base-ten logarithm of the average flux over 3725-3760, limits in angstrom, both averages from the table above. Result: -33.2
